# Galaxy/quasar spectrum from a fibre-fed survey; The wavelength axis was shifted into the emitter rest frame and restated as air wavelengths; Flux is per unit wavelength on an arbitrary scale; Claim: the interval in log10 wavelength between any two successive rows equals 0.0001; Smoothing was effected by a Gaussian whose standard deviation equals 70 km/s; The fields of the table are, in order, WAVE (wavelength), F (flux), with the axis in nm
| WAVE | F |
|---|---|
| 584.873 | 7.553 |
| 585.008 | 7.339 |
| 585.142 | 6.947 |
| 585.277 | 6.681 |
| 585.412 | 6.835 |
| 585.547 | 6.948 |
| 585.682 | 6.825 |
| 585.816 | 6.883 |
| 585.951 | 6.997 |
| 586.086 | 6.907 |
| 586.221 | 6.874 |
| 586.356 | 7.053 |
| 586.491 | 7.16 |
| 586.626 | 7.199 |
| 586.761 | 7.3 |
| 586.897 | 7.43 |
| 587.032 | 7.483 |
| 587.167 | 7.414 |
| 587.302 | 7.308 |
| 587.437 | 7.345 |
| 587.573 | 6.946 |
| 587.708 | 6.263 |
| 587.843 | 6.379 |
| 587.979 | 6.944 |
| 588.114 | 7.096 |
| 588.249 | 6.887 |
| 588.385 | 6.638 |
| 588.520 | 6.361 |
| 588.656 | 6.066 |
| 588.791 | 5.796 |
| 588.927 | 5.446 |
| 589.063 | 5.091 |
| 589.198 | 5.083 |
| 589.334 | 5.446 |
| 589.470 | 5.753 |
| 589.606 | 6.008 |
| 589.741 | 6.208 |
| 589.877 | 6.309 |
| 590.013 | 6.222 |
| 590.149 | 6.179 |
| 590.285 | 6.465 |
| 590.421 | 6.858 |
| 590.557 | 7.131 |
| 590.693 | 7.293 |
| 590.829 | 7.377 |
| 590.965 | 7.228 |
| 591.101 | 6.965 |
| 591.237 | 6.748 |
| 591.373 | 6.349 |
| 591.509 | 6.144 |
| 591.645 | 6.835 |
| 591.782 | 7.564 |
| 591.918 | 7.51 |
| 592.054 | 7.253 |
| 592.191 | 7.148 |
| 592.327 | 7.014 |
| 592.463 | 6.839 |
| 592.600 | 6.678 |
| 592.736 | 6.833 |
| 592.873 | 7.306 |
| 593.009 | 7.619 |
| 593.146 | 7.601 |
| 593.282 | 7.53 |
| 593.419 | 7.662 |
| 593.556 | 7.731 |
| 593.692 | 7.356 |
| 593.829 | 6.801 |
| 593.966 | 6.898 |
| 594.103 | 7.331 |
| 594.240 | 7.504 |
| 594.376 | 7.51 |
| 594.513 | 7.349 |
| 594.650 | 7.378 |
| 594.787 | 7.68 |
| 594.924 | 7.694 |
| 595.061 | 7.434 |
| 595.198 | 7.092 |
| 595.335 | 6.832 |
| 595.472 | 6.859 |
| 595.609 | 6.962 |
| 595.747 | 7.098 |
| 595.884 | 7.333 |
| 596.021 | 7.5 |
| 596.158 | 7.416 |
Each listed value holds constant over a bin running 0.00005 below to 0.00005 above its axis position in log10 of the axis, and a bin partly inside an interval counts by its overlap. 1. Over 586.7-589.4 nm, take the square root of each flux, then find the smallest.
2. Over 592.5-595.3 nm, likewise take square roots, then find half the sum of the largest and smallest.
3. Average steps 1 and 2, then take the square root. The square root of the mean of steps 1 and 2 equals 1.57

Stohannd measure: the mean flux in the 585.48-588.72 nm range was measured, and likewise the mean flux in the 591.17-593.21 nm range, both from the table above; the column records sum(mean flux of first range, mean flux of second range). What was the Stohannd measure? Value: 14.0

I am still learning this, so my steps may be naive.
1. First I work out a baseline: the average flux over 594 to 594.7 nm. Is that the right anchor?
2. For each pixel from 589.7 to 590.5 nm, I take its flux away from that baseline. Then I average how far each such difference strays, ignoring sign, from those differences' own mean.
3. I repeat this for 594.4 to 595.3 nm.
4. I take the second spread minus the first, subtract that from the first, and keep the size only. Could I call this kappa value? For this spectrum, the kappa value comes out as 0.22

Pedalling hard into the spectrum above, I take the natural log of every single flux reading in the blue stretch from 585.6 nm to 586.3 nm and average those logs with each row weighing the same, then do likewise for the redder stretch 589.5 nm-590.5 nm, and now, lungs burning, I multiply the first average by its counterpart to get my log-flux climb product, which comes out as 3.56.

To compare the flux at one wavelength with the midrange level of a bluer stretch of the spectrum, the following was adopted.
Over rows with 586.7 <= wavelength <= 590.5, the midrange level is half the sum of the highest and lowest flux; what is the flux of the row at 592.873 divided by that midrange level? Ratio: 1.16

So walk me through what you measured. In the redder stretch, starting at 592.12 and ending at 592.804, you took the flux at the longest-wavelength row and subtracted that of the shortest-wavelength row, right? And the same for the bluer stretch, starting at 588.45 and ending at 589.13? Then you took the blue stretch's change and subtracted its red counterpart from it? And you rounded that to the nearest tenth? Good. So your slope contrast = -1.0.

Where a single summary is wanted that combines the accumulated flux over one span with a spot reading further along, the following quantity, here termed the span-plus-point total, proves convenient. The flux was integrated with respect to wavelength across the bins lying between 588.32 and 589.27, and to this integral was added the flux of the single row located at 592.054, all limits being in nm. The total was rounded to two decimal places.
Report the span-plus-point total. 12.74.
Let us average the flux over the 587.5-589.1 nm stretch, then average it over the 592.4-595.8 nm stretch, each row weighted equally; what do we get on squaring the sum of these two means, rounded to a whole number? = 185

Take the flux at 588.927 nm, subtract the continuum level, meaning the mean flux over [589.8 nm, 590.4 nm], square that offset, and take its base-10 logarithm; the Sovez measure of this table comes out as -0.1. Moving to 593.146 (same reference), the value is 0.2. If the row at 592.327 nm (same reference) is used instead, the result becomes -0.3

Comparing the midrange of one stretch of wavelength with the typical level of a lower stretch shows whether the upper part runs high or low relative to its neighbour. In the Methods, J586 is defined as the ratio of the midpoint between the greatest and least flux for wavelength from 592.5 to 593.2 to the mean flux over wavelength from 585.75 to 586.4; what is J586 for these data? 1.03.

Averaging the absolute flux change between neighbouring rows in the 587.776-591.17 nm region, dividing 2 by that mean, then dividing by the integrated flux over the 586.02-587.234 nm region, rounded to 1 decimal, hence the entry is 1.0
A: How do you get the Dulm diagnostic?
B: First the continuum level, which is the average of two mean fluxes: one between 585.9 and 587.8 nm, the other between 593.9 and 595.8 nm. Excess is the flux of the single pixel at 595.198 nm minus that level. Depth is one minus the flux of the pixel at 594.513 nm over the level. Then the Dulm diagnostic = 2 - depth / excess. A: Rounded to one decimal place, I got 1.8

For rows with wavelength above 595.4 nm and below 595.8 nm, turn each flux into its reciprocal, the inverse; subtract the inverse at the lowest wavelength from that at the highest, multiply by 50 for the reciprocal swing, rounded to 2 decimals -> -0.25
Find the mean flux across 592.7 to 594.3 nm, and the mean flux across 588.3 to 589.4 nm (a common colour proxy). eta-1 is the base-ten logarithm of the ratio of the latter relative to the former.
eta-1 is -0.11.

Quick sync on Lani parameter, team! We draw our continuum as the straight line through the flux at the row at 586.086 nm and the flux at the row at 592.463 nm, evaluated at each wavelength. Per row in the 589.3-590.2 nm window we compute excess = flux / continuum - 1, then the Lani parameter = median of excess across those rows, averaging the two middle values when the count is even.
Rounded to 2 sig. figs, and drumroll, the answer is -0.10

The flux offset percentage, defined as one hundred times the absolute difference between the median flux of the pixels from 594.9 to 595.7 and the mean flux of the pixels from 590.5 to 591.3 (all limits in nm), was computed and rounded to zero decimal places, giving 10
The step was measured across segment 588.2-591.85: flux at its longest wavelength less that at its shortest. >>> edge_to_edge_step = 0.7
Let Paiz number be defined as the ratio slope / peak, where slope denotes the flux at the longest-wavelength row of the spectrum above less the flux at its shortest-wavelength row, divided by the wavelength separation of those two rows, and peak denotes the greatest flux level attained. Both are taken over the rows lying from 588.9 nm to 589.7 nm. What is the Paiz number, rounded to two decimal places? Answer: 0.14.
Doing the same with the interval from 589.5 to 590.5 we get 0.15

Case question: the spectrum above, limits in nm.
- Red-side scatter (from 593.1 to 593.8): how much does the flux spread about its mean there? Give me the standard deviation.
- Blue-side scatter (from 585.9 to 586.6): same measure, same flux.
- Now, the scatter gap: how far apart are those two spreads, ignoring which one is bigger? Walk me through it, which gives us 0.03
